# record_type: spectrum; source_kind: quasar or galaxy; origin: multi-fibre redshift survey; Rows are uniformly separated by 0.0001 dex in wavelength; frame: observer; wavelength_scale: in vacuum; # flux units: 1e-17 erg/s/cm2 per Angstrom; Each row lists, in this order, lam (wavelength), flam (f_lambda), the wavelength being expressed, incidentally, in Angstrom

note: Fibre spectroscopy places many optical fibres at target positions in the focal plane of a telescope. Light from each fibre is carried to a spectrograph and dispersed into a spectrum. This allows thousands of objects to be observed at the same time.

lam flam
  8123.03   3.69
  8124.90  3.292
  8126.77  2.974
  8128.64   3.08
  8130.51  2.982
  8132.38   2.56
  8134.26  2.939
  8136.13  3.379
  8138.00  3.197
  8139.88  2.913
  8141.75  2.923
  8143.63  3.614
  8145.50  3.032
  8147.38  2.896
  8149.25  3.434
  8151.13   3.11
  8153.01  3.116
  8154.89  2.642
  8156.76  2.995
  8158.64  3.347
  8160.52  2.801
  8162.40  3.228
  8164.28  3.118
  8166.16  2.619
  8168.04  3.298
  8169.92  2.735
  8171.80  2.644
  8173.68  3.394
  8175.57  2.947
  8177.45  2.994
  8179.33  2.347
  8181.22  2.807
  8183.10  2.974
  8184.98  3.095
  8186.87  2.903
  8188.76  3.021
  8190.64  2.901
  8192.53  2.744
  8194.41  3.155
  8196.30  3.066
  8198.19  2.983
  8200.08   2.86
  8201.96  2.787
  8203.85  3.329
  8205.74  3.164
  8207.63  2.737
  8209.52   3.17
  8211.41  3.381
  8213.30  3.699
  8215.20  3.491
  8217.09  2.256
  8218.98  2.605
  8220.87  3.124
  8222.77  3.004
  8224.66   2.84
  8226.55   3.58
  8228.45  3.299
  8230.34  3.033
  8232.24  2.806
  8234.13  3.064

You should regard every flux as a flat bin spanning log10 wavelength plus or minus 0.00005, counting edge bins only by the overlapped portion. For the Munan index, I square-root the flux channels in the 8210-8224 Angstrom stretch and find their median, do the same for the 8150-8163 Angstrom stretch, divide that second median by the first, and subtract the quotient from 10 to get 9.00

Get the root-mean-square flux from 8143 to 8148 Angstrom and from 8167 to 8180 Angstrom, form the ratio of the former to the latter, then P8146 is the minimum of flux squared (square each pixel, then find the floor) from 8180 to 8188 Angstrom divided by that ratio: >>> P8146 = 7.2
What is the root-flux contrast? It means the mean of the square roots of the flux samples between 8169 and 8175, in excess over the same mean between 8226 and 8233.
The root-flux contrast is -0.07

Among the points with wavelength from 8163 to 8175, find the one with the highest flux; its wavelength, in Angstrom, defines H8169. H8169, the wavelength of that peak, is 8173.68 Angstrom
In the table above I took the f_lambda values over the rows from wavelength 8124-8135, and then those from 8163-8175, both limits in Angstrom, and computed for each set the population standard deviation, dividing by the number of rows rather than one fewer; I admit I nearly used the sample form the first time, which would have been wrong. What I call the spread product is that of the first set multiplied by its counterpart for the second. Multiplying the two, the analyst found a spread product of 0.069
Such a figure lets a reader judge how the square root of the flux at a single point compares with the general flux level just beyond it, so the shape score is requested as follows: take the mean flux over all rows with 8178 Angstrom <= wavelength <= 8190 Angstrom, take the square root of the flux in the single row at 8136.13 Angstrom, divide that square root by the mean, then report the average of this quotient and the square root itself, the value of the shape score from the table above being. 1.24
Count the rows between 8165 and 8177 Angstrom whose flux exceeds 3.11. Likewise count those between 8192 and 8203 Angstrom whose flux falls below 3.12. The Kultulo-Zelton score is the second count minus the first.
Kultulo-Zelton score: 3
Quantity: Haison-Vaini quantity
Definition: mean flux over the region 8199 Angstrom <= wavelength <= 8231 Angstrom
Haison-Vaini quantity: 3.08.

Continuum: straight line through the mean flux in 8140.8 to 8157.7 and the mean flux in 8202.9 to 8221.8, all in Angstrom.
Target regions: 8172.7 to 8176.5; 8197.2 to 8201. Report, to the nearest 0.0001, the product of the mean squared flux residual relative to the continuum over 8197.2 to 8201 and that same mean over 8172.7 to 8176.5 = 0.0019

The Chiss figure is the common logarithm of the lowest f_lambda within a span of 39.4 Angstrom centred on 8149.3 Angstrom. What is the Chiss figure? 0.408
